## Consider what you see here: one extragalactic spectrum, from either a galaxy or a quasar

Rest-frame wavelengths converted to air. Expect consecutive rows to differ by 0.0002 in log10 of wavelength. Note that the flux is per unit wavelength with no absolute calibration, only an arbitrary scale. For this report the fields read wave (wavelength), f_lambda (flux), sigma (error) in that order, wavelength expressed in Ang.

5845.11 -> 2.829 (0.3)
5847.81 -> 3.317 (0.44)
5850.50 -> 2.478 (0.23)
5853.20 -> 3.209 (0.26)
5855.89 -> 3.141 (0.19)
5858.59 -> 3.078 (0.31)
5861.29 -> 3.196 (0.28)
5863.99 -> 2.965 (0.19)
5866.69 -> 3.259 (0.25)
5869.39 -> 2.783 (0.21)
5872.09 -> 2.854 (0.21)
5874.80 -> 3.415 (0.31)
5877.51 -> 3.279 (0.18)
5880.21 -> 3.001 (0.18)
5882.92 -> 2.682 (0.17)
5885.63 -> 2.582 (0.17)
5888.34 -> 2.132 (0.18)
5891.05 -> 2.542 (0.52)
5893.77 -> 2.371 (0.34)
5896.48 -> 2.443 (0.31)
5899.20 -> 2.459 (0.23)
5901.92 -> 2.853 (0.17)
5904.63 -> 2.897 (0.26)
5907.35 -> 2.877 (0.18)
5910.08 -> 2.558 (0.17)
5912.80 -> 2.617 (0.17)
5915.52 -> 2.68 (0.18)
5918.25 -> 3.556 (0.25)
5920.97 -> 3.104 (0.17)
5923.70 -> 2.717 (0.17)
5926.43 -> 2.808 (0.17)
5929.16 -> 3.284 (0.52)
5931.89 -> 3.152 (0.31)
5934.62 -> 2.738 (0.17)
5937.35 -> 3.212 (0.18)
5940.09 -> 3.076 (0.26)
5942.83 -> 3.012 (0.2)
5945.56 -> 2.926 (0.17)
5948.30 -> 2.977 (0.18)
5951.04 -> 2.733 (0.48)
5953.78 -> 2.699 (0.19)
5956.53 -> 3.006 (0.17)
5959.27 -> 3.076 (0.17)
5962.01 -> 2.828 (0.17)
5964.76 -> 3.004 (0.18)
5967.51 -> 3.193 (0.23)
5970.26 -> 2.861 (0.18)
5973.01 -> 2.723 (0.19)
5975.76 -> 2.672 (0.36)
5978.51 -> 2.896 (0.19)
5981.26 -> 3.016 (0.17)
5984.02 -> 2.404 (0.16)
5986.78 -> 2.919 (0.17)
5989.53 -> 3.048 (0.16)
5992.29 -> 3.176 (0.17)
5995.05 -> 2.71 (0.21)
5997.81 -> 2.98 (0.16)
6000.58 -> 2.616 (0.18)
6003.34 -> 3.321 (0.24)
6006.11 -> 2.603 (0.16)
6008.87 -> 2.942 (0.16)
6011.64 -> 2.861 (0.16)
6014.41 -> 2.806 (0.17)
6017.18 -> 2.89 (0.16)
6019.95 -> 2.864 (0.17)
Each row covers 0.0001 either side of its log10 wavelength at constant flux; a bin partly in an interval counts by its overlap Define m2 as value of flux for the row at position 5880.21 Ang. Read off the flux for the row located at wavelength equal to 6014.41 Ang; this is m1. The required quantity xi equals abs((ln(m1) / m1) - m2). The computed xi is 2.63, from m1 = 2.806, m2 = 3.001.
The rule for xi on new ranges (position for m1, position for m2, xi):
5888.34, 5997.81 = 2.62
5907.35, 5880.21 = 2.63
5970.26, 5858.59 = 2.71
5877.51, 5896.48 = 2.08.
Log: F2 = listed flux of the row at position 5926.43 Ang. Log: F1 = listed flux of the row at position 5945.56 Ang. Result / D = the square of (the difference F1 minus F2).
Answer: 0.0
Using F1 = 2.926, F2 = 2.808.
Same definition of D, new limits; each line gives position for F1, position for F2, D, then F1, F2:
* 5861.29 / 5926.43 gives 0.2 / 3.196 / 2.808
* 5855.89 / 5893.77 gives 0.6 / 3.141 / 2.371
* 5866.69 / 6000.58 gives 0.4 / 3.259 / 2.616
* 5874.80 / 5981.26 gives 0.2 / 3.415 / 3.016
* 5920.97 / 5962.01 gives 0.1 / 3.104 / 2.828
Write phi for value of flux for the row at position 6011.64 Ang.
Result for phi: 2.861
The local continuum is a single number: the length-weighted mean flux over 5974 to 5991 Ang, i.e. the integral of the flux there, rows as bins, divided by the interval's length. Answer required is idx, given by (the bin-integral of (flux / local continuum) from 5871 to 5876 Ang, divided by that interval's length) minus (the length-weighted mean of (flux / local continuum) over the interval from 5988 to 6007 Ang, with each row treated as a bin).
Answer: 0.07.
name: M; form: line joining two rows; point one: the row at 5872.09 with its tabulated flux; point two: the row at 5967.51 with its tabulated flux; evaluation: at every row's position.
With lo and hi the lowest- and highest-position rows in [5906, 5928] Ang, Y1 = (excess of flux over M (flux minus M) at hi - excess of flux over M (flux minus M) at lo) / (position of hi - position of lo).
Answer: -0.007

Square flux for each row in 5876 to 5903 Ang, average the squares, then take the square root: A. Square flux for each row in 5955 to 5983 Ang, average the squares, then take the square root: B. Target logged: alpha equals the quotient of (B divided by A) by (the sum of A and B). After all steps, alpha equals 0.198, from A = 2.65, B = 2.93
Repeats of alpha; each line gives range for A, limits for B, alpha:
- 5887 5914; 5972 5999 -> 0.203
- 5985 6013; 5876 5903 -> 0.163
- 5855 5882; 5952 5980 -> 0.156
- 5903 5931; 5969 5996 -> 0.169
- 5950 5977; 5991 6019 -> 0.174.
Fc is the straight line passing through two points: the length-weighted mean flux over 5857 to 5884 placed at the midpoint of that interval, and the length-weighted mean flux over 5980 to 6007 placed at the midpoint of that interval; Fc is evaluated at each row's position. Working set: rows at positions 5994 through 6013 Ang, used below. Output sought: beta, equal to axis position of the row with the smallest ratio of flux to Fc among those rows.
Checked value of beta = 6006.11 Ang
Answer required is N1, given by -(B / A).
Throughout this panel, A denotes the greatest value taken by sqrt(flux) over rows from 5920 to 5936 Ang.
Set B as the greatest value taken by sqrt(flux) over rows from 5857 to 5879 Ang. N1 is -1.02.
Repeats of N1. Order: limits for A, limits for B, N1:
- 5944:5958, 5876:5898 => -1.04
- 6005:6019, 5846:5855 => -1.06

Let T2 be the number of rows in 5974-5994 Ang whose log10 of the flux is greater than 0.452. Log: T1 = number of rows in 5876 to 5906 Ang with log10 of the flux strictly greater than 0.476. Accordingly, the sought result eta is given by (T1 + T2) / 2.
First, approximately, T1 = 2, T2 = 5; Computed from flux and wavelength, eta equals 3.5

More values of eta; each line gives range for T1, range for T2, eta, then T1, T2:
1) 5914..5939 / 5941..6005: 10.0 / 5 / 15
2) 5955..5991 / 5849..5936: 11.5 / 6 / 17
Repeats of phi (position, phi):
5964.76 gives 3.004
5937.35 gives 3.212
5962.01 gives 2.828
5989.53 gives 3.048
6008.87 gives 2.942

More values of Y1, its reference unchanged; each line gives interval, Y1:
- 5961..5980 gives 0.001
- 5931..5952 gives -0.025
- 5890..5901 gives -0.014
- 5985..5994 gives 0.043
